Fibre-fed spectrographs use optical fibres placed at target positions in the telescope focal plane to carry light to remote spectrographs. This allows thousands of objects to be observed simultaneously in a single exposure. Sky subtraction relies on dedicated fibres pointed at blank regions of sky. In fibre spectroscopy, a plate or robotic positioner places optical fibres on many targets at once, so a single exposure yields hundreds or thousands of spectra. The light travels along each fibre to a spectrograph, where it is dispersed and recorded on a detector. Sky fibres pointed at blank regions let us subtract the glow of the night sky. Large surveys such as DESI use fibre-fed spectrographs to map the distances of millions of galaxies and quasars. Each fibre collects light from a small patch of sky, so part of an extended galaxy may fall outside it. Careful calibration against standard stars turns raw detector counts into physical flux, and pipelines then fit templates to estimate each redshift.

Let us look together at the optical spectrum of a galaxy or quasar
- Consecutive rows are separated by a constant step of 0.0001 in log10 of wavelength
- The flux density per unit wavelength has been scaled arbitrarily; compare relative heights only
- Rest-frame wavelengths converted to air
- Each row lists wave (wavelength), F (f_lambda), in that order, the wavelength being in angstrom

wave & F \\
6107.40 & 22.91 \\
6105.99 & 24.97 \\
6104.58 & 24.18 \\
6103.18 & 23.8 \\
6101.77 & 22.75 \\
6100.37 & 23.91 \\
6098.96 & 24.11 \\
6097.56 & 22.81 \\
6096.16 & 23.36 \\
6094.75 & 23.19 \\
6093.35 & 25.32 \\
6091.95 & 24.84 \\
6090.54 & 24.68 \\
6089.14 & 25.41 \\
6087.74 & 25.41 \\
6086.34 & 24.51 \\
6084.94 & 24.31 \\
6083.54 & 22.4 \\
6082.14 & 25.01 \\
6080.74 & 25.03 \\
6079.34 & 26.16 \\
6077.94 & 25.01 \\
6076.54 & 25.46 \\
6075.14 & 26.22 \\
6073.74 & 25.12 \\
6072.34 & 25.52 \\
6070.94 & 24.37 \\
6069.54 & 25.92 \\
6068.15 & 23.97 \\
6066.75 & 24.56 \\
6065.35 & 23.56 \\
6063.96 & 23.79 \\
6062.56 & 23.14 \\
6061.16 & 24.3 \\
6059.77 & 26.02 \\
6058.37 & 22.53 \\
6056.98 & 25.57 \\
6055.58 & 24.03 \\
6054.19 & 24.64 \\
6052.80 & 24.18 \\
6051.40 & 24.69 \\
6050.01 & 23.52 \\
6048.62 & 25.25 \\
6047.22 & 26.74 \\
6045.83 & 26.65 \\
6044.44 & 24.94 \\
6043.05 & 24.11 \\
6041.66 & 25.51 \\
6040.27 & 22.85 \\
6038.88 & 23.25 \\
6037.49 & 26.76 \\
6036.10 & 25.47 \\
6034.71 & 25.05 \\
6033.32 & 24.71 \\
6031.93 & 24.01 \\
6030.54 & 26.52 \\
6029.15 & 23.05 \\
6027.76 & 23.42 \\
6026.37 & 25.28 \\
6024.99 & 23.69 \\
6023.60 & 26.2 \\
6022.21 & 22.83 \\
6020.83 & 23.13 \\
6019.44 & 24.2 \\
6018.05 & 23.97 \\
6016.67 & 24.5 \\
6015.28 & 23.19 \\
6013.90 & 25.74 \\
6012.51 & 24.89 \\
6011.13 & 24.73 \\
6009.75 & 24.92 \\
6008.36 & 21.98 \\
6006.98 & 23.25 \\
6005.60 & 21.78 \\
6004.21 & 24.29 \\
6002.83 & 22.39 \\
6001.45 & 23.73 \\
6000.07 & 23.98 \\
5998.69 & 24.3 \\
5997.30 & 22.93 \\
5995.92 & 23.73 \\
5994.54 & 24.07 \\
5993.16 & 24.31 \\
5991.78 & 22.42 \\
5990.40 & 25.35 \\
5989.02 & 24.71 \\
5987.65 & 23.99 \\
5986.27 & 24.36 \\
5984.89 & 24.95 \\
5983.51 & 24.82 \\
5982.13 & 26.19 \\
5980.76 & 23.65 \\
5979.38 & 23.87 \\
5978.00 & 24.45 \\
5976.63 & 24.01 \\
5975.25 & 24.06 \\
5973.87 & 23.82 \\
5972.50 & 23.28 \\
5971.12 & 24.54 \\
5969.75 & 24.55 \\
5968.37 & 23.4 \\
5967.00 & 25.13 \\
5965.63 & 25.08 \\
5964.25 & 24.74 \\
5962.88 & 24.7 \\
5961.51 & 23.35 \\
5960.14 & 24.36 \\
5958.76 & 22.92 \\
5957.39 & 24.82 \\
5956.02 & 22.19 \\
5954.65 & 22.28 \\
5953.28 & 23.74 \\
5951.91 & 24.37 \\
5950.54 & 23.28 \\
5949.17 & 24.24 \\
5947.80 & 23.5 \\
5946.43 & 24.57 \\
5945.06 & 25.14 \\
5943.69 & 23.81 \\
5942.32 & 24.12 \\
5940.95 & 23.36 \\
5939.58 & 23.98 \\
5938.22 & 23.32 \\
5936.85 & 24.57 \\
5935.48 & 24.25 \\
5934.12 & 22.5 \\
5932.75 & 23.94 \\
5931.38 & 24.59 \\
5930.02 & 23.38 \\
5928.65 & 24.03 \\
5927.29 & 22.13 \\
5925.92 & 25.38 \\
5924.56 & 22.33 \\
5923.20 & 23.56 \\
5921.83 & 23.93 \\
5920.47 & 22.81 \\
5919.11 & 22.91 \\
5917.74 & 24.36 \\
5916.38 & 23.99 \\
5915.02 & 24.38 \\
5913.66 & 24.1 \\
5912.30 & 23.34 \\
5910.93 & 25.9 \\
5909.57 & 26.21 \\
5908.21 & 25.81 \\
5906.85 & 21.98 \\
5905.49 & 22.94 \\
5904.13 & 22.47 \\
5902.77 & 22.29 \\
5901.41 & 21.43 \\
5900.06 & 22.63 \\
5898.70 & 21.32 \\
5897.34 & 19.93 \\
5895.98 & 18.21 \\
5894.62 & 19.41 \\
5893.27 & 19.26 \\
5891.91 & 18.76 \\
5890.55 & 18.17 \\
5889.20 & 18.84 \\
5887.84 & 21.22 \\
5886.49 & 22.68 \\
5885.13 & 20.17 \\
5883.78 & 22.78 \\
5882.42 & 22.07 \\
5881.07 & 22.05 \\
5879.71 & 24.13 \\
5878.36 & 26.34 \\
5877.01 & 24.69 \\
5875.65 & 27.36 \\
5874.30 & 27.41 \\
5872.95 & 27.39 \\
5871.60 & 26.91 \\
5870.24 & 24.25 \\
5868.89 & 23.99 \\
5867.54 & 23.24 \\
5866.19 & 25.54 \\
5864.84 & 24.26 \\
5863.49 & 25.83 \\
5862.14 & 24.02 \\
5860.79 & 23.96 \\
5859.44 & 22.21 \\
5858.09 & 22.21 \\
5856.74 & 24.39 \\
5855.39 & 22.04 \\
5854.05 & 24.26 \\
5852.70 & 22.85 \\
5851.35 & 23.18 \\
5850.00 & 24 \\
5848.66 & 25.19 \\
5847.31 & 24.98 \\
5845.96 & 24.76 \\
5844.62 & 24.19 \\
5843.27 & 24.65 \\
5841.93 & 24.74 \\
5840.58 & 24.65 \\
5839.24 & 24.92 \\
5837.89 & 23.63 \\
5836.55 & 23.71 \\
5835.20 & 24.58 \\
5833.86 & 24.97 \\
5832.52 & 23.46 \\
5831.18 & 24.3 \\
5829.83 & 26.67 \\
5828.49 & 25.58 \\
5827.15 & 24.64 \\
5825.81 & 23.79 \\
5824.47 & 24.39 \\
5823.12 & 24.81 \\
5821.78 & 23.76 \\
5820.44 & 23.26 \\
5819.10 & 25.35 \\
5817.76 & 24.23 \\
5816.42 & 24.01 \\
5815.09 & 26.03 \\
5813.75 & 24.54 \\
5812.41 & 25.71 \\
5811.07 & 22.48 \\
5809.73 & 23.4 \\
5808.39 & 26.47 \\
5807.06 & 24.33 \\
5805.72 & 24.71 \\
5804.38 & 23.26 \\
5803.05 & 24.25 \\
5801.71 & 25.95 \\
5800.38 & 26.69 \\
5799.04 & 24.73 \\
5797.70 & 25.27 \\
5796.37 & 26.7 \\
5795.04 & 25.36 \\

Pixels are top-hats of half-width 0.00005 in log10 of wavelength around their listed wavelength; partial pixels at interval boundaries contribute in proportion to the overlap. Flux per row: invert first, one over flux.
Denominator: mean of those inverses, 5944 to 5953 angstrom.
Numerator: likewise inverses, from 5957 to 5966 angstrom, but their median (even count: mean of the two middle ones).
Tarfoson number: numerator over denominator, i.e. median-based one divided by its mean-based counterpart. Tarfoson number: 0.98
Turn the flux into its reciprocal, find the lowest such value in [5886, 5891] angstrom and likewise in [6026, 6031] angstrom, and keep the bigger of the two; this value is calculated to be 0.0441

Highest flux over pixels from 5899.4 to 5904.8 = 22.63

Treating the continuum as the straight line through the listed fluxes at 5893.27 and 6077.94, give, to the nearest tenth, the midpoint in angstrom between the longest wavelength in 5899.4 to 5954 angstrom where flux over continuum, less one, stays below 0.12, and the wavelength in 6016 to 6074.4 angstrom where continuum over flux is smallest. 5990.5 angstrom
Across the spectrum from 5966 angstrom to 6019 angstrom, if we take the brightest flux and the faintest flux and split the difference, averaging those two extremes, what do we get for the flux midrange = 24.0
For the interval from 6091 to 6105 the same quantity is 24.0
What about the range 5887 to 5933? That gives 22.2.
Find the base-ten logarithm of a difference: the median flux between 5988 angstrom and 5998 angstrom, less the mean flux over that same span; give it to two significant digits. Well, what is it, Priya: -0.86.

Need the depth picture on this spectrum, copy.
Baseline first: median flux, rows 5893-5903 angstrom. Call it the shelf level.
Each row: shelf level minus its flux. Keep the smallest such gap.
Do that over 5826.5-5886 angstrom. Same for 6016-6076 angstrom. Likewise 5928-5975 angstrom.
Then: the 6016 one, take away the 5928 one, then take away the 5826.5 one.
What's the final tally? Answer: 5.2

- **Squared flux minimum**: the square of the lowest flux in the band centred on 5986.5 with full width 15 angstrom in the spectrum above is 503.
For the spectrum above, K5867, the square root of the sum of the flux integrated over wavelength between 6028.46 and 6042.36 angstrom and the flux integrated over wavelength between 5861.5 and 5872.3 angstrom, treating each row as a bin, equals 25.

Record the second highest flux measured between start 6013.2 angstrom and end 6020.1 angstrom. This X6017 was 24.5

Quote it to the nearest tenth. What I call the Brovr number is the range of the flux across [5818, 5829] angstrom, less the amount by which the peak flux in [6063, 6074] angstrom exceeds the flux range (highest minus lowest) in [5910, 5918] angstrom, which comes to -21.0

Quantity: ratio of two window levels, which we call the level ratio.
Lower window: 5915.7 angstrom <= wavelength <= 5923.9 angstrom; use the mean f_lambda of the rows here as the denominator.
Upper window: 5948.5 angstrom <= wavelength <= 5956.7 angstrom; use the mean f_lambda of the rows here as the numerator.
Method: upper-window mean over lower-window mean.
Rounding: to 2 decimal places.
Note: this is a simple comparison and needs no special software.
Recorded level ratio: 0.99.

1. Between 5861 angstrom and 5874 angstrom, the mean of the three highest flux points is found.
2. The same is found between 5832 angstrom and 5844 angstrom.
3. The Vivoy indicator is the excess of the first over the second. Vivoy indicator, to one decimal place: 1.8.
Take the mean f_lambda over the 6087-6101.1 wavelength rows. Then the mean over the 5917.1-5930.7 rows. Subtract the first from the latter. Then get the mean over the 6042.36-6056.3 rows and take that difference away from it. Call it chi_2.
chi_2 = 25.7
